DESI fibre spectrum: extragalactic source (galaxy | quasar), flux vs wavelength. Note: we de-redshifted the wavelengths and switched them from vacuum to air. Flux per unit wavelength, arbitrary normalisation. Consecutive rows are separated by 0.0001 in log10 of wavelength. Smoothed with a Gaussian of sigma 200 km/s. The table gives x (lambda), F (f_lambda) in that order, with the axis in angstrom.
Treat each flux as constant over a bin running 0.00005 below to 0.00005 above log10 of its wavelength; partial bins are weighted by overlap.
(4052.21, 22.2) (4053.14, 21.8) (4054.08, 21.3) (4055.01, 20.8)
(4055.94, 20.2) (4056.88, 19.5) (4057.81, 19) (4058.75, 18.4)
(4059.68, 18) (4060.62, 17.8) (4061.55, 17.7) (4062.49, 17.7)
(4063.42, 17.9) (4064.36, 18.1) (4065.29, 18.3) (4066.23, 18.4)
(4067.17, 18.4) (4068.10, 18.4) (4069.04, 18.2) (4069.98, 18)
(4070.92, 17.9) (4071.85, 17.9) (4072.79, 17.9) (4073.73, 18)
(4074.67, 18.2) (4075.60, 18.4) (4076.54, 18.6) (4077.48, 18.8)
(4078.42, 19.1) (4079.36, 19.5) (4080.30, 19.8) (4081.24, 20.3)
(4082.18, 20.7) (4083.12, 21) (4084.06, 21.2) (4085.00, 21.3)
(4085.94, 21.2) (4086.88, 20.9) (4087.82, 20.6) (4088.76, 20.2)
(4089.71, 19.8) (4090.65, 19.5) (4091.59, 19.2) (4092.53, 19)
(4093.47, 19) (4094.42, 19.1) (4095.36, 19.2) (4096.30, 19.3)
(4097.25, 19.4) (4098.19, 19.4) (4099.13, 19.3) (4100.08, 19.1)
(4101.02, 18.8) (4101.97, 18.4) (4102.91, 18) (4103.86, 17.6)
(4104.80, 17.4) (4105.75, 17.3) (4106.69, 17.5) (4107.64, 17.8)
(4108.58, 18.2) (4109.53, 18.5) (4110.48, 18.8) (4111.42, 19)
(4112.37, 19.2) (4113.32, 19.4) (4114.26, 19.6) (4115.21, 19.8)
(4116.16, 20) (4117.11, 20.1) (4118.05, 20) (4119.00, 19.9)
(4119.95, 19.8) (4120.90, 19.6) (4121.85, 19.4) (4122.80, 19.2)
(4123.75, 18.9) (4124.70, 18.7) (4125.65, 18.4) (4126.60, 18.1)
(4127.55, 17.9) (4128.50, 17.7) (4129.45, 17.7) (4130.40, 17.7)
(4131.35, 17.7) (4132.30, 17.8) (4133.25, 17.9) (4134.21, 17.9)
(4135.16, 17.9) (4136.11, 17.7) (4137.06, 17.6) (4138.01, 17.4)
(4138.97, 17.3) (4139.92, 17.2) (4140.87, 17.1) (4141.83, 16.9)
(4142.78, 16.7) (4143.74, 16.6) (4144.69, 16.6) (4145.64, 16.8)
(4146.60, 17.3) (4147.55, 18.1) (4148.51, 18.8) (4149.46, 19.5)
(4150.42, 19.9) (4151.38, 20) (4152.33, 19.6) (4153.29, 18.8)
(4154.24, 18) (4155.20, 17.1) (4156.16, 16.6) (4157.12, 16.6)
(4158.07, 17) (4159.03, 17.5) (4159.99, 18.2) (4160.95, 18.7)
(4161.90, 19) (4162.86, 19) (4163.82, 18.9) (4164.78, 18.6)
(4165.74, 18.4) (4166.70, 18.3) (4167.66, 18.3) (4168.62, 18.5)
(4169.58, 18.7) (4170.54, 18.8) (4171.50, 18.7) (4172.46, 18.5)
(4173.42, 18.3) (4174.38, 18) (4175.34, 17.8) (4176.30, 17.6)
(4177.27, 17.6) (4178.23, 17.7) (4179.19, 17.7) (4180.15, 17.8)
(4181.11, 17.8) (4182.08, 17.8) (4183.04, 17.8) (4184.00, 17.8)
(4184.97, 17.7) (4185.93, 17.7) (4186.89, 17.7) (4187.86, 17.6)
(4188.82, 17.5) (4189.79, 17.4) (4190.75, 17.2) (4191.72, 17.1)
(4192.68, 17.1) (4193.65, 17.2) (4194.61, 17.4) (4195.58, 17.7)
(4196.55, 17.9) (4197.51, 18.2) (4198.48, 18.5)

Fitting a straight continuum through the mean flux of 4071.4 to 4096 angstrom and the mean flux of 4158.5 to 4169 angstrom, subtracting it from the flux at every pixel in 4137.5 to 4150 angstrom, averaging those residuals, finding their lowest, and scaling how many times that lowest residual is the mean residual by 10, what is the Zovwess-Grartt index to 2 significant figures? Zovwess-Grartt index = 16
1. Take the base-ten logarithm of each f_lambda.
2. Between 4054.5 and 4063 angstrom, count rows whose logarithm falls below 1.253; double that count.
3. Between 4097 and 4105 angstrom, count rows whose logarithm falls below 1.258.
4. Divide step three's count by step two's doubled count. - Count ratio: 0.50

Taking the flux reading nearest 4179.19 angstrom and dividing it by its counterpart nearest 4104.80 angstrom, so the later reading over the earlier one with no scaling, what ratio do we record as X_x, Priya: 1.02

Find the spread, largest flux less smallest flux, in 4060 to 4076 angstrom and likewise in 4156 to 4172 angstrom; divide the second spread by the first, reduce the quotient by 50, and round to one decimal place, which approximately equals -46.6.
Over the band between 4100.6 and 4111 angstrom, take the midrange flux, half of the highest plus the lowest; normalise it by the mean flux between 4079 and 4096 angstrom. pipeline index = 0.899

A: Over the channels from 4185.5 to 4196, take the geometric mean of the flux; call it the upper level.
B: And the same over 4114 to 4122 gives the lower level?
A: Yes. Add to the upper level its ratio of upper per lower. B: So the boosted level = 18.3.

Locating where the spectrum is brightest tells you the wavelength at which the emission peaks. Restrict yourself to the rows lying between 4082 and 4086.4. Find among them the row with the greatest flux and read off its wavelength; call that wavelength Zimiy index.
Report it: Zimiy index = 4085.00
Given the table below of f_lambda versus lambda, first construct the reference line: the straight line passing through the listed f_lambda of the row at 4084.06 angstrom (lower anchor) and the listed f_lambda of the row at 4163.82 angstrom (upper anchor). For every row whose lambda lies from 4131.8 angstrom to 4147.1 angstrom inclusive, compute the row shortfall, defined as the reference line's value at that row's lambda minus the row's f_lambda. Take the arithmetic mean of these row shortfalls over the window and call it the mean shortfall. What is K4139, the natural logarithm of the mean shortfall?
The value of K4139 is 0.84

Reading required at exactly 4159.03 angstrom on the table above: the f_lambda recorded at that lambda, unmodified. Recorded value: 17.5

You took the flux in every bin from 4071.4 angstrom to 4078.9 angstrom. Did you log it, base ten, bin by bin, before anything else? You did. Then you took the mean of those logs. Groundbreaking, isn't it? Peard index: 1.26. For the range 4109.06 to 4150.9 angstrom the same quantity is 1.26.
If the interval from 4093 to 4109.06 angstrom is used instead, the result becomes 1.27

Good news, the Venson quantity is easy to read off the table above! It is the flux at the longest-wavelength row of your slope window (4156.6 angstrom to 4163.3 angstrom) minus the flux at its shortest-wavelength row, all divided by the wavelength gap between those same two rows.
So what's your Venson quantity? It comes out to 0.42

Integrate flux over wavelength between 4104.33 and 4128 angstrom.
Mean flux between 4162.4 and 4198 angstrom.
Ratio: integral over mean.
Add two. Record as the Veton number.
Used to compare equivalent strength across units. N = 27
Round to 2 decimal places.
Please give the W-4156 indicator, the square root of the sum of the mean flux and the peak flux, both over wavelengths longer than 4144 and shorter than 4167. 6.18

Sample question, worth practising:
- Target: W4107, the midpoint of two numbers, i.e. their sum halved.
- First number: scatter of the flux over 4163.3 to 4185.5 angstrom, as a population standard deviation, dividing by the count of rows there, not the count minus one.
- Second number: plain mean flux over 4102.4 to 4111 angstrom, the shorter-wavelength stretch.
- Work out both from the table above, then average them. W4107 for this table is 9.2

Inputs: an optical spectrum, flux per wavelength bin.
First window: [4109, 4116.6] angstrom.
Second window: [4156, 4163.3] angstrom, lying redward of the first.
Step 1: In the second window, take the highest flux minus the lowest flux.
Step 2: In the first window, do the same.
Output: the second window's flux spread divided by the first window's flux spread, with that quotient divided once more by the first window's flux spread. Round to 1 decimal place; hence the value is 1.1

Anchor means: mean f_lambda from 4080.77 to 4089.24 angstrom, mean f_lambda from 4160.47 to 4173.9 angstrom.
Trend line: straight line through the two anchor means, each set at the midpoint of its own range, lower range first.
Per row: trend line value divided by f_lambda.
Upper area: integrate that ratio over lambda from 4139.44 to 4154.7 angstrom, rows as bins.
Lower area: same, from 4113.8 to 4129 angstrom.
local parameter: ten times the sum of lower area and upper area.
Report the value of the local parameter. 321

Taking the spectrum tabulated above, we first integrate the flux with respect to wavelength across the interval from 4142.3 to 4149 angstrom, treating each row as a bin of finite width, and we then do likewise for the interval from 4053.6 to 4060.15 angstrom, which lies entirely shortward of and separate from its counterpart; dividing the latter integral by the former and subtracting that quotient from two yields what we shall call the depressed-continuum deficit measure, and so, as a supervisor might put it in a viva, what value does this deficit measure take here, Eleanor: 0.89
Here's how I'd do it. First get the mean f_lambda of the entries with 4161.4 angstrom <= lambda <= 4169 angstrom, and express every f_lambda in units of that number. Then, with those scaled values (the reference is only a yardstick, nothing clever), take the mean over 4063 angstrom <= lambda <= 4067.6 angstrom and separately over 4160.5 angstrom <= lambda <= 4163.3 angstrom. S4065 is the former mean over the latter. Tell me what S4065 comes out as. 0.96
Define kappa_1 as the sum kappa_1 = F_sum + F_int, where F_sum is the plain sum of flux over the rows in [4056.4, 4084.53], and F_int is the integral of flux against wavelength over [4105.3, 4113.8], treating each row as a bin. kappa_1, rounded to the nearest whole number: 718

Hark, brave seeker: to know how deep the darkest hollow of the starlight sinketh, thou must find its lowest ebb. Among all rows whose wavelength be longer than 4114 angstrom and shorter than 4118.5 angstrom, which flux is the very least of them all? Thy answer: 19.6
